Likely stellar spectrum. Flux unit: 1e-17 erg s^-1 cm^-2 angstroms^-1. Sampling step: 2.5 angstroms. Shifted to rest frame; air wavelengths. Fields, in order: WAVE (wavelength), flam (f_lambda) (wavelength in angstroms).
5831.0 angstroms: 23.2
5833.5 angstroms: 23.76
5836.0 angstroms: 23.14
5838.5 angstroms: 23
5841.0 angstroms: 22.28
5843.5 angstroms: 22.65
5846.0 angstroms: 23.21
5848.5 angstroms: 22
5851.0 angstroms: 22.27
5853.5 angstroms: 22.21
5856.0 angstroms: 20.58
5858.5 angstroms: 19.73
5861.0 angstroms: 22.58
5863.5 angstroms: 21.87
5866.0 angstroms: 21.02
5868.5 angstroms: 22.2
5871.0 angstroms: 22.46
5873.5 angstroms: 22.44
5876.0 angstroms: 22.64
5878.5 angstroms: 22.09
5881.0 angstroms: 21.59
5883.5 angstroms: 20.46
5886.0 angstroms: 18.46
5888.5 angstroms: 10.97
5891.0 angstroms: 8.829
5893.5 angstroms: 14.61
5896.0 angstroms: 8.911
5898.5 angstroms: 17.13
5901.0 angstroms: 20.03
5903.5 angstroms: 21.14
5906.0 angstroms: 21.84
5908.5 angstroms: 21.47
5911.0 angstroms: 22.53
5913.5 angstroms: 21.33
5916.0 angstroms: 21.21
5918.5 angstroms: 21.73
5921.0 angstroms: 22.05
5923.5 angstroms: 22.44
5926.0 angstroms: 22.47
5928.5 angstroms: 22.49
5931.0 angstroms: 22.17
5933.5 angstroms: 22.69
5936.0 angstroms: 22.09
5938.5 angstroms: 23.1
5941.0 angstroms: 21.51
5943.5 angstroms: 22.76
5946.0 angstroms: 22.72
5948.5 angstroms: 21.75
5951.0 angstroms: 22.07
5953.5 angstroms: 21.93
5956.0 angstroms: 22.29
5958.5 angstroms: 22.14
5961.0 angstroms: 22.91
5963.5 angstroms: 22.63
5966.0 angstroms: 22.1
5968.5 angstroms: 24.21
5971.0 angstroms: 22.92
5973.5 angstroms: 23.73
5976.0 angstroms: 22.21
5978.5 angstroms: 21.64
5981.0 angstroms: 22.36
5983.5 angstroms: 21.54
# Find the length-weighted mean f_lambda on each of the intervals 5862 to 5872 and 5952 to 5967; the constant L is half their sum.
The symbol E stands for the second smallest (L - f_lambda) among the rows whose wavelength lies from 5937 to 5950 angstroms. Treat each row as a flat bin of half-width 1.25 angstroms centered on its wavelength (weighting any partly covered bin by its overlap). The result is -0.65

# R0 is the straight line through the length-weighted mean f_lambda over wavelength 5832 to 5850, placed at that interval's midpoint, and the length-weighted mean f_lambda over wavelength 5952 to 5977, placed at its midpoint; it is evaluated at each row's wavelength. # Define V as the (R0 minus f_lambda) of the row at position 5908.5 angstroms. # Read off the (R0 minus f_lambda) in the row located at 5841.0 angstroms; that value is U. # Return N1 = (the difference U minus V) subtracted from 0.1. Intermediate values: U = 0.6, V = 1.31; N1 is 0.8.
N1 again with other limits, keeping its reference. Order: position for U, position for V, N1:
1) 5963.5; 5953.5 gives 0.8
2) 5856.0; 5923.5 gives -1.8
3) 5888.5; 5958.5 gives -11.2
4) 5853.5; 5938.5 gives -0.9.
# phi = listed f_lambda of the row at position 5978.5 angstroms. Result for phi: 21.64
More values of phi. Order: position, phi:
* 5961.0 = 22.91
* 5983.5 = 21.54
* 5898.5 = 17.13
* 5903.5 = 21.14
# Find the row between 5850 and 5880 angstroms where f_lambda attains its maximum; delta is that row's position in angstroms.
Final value 5876.0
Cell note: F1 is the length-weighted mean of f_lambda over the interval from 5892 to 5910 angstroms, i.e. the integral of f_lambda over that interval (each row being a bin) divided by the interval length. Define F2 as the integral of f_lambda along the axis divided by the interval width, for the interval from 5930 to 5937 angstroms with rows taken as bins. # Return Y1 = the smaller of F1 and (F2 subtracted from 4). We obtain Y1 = -18.3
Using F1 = 17.8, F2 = 22.3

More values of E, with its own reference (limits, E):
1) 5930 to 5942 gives -0.58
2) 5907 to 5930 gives -0.38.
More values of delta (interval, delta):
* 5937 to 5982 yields 5968.5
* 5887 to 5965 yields 5938.5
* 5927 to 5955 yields 5938.5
